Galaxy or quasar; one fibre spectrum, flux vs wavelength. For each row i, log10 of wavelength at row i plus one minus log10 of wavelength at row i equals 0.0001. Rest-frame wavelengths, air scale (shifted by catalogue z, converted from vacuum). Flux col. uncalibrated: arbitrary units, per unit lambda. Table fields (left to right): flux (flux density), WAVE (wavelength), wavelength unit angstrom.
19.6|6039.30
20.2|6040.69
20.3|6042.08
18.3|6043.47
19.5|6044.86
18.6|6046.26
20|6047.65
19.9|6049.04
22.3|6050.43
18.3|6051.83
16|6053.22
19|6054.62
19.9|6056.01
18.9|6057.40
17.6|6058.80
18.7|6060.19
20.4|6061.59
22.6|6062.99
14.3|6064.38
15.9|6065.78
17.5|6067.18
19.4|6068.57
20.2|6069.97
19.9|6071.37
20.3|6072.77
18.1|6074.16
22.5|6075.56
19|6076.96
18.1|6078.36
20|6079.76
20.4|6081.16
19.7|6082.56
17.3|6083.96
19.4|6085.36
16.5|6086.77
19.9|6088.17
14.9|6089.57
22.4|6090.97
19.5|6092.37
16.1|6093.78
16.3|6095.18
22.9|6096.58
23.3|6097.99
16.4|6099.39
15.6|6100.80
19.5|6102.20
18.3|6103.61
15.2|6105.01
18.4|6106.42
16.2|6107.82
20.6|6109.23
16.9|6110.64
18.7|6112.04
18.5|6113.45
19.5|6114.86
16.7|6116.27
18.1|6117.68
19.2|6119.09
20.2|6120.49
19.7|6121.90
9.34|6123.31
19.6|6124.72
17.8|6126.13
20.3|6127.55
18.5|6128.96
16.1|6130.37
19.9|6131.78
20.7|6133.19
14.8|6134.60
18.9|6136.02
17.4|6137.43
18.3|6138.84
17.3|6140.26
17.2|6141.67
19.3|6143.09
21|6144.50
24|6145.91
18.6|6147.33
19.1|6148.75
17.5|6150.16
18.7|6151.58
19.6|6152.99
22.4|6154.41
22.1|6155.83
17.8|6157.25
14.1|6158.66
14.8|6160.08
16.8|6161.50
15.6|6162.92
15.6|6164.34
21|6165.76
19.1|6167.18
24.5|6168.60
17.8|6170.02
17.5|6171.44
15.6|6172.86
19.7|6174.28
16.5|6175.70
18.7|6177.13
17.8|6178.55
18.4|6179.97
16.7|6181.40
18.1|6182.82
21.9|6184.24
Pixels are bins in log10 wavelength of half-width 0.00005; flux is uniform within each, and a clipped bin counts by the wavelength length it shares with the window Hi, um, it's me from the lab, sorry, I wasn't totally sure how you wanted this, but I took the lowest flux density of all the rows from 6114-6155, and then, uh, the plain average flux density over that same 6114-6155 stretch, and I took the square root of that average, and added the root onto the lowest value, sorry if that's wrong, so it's 14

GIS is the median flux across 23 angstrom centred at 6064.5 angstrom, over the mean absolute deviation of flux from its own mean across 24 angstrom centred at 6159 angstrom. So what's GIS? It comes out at 8.8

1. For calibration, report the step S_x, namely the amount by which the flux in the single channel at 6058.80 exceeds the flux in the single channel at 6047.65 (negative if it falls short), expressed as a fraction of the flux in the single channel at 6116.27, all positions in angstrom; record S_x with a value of -0.14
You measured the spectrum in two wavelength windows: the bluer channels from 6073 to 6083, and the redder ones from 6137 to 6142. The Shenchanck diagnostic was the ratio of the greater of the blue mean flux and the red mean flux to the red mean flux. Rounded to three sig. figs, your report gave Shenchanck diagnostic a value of 1.12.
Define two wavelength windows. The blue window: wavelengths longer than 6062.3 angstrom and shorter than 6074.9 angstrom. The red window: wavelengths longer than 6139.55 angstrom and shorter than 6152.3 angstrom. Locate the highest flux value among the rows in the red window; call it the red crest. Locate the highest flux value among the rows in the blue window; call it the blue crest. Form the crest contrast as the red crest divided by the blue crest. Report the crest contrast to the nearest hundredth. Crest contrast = 1.06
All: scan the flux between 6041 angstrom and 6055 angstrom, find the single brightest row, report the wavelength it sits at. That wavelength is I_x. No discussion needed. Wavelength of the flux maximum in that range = 6050.43 angstrom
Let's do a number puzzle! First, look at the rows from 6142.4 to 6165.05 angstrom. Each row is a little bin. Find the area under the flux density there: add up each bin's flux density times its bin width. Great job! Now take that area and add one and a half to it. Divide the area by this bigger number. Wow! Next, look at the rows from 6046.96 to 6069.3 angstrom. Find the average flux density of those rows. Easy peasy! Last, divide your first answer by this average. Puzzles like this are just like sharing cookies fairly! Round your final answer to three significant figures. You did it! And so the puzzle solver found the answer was 0.0530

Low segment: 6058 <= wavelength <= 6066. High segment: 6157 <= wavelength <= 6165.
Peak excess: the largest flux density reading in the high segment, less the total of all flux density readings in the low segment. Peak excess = -92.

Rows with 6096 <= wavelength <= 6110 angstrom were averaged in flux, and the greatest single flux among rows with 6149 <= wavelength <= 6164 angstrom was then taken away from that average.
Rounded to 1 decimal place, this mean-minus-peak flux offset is -3.8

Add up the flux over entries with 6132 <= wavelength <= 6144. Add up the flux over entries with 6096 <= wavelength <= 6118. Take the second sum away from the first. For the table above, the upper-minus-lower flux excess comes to -151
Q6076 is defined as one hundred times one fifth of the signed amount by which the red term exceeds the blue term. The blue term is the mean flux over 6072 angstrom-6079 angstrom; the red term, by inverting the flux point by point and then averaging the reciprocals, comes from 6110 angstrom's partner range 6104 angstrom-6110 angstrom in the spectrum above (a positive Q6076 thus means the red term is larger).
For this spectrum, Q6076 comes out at -391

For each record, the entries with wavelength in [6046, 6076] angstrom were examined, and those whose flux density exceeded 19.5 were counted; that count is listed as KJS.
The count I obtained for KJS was 10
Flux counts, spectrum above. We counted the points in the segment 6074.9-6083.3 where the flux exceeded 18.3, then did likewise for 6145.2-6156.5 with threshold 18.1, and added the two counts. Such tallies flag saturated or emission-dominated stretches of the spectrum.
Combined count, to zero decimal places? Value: 12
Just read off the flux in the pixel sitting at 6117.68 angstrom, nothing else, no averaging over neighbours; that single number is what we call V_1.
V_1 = 18.1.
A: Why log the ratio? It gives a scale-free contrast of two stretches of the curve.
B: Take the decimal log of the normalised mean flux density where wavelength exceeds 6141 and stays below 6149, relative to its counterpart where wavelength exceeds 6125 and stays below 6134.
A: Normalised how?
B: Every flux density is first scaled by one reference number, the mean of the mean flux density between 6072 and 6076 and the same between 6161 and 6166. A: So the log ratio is 0.02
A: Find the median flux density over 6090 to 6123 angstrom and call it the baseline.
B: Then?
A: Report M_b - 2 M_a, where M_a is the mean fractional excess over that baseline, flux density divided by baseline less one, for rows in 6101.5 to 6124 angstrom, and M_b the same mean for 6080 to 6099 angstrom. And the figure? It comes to 0.11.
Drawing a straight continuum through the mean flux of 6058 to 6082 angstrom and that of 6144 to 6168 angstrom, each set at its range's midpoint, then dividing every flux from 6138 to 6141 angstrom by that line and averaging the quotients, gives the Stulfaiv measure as 0.95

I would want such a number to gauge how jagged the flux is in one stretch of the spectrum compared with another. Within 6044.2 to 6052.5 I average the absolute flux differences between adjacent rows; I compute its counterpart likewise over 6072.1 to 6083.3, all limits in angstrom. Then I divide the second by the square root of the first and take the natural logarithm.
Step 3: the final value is 0.41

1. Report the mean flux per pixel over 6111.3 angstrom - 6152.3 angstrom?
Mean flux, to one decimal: 18.4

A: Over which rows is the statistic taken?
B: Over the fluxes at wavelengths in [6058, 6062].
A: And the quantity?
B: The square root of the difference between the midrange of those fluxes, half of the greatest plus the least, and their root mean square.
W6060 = 0.25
